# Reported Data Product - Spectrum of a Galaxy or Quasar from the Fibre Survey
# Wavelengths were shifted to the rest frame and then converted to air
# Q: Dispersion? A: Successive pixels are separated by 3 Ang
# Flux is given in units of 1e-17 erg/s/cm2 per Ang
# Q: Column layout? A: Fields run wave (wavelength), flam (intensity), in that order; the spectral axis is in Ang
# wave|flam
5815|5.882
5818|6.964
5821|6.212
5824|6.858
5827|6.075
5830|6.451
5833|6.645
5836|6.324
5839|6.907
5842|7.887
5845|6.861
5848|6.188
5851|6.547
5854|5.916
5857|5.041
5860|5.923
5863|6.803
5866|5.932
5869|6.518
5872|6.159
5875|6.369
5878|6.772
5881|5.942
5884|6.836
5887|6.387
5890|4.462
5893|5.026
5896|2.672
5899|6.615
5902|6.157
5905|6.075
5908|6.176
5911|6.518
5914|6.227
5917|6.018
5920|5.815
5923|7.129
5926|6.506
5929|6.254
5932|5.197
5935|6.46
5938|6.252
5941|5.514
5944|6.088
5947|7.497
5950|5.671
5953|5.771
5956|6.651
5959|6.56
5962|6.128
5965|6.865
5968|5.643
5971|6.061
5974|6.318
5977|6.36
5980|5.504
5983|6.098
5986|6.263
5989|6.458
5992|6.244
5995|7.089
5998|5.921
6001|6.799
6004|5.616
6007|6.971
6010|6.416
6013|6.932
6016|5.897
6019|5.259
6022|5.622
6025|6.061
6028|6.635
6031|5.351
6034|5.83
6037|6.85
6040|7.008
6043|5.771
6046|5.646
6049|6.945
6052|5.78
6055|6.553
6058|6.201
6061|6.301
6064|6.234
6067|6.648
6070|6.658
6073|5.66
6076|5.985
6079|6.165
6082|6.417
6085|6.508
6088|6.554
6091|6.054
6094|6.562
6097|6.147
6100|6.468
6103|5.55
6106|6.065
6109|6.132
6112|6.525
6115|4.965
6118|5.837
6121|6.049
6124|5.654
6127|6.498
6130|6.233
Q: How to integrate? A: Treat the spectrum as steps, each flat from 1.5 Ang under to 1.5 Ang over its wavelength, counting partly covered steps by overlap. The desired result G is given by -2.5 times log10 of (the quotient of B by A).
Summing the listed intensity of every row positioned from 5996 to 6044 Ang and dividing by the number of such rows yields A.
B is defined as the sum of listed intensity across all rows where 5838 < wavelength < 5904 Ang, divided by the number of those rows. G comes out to 0.017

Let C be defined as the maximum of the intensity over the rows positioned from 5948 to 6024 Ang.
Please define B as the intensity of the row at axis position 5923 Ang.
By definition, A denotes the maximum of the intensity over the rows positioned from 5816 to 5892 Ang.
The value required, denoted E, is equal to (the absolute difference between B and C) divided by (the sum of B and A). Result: 0.00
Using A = 7.887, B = 7.129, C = 7.089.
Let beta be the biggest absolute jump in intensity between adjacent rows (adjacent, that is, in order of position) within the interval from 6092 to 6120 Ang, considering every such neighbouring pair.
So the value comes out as 1.56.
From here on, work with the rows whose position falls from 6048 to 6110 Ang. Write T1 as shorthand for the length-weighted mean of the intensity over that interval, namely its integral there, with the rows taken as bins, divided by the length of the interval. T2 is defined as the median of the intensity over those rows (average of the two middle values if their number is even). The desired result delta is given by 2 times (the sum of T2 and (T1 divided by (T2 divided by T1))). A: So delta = 25.0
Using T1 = 6.26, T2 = 6.23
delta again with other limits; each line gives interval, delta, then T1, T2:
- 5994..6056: 24.9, 6.23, 6.06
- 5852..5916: 23.8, 5.94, 6.16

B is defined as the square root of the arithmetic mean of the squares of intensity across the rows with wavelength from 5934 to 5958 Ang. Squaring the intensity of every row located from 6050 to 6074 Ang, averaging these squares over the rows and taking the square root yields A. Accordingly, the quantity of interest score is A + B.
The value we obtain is 12.53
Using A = 6.26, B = 6.27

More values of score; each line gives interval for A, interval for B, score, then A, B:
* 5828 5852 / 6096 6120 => 12.72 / 6.74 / 5.98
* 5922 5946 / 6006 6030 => 12.45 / 6.20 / 6.25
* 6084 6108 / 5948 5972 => 12.43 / 6.25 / 6.18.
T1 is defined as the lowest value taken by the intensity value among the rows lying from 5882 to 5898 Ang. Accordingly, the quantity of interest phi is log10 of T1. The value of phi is 0.427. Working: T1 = 2.672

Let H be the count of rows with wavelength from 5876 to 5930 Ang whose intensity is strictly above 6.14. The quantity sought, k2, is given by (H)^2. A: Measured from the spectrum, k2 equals 121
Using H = 11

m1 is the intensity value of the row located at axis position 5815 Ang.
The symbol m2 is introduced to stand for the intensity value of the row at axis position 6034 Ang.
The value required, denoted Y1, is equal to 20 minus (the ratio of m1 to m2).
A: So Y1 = 19.0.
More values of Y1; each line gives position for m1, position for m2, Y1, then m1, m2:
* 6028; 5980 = 18.8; 6.635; 5.504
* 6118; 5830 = 19.1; 5.837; 6.451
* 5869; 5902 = 18.9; 6.518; 6.157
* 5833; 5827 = 18.9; 6.645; 6.075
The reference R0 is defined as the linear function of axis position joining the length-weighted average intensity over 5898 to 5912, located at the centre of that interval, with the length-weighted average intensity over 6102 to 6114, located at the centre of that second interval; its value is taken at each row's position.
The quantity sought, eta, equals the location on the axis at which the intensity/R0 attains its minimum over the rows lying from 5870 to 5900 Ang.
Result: 5896 Ang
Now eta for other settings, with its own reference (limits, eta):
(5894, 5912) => 5896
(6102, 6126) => 6115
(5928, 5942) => 5932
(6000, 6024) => 6019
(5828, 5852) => 5848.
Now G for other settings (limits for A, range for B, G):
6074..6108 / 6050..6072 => -0.020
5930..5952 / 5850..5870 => 0.000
